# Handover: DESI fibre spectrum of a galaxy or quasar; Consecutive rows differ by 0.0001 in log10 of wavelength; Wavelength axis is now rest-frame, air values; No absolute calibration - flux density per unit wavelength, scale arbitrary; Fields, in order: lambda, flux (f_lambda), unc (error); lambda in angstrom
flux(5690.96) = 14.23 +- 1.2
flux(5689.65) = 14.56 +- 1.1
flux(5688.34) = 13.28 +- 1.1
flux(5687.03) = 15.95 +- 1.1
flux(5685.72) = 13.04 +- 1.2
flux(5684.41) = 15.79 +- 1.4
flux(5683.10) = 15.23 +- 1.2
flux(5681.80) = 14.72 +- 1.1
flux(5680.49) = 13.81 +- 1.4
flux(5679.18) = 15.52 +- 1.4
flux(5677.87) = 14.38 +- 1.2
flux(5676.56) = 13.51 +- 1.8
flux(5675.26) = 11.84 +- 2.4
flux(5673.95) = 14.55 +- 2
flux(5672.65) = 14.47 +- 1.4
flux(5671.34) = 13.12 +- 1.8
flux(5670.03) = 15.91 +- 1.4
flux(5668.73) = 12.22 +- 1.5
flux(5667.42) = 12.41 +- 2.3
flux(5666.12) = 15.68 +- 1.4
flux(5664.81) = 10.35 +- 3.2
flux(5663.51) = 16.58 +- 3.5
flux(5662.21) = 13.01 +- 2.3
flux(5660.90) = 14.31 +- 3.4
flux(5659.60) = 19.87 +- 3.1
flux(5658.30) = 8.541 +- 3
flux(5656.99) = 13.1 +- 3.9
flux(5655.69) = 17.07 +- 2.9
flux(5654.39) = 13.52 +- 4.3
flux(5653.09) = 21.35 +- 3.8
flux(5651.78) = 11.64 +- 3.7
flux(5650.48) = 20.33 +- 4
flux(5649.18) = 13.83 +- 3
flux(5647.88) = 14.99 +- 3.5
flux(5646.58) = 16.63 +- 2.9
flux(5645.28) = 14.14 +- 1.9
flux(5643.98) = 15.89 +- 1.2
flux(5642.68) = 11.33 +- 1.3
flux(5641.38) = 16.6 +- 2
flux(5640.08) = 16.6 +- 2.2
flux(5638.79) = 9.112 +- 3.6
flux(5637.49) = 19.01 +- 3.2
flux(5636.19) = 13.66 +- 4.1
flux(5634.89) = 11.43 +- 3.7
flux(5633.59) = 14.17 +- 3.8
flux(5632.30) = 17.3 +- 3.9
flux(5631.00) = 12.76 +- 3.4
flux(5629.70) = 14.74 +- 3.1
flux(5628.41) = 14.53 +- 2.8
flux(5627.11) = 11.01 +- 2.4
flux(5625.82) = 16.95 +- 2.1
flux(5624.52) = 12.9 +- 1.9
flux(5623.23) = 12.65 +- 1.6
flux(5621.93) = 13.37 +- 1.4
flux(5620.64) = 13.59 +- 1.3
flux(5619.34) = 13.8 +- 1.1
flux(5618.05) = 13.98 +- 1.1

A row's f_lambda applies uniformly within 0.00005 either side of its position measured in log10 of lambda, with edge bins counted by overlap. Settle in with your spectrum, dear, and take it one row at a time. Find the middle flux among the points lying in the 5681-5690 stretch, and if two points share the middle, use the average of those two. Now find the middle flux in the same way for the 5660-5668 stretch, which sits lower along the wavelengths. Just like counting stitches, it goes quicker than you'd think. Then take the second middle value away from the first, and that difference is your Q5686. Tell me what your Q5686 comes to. 1.1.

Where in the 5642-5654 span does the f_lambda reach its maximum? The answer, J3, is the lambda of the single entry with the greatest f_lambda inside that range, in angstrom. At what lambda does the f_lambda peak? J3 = 5653.09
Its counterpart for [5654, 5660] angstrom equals 5659.60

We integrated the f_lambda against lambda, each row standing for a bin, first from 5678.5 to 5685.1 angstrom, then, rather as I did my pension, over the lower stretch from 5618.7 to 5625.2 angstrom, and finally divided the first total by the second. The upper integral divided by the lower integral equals 1.1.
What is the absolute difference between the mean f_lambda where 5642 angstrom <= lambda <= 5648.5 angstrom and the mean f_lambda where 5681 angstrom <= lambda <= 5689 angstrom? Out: 0.1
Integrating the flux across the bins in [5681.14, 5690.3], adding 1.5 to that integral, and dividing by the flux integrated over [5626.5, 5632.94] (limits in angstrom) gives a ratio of 1.5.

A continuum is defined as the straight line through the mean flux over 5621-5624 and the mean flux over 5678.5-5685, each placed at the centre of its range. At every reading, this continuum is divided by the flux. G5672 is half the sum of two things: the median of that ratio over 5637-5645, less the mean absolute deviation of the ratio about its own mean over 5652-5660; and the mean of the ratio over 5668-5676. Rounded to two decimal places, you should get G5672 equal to 0.83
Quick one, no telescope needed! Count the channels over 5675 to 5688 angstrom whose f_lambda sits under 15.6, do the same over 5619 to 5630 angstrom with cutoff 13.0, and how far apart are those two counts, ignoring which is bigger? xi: 5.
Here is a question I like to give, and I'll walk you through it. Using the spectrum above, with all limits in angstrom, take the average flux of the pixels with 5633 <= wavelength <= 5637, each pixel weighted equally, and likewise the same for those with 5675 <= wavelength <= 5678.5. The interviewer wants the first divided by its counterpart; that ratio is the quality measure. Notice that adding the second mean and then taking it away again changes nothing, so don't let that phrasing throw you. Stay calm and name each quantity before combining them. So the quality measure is 0.99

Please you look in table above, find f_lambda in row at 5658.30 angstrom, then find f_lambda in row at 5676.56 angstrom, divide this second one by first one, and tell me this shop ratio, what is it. 1.6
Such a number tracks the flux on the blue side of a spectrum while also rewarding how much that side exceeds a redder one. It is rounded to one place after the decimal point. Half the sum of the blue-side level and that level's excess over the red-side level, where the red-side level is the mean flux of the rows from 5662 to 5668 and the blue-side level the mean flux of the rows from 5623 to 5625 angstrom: 6.0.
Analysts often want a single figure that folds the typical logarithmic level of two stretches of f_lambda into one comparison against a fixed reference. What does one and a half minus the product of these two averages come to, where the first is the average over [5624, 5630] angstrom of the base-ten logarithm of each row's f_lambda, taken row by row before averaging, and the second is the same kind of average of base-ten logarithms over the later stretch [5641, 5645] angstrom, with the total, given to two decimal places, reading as 0.18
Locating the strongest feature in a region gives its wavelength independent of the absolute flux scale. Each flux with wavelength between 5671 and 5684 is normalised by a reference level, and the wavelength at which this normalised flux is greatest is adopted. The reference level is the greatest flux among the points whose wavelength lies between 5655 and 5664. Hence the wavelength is 5679.18 angstrom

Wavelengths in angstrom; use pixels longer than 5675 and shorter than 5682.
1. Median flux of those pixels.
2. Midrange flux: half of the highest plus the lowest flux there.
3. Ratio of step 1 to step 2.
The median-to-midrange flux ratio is 1.03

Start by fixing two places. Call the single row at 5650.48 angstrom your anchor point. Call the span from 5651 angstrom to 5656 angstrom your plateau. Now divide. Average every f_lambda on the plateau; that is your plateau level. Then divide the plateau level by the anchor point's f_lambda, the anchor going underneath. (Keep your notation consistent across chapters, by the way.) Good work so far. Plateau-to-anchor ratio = 0.78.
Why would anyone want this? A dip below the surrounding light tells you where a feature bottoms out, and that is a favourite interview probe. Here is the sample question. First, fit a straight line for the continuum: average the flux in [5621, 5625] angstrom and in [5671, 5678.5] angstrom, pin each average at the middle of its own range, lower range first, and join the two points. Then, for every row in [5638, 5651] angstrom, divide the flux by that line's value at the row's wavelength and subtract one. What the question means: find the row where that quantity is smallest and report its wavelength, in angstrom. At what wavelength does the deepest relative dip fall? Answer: 5638.79 angstrom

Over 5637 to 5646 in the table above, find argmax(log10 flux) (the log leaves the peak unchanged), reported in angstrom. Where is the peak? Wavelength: 5637.49 angstrom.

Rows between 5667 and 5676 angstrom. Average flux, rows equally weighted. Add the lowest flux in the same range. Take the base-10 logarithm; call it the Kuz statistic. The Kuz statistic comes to 1.40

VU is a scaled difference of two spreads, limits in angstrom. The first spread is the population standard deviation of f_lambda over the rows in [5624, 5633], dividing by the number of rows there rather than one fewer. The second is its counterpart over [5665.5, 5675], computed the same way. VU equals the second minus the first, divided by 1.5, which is -0.49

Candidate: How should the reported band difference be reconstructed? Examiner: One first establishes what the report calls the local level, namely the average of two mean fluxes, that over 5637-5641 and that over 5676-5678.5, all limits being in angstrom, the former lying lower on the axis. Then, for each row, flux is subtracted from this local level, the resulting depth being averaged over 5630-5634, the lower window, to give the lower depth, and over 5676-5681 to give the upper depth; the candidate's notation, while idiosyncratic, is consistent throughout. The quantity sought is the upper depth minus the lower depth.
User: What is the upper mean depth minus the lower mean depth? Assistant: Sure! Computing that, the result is 0.44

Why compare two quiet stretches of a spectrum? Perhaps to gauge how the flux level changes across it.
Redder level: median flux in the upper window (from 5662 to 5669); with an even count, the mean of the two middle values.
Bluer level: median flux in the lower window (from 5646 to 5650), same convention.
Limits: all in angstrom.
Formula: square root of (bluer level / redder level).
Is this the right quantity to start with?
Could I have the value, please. 1.09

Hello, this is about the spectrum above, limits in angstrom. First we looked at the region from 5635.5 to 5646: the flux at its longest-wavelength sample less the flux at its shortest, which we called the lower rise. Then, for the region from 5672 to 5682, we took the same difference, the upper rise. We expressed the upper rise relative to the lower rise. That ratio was 0.5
